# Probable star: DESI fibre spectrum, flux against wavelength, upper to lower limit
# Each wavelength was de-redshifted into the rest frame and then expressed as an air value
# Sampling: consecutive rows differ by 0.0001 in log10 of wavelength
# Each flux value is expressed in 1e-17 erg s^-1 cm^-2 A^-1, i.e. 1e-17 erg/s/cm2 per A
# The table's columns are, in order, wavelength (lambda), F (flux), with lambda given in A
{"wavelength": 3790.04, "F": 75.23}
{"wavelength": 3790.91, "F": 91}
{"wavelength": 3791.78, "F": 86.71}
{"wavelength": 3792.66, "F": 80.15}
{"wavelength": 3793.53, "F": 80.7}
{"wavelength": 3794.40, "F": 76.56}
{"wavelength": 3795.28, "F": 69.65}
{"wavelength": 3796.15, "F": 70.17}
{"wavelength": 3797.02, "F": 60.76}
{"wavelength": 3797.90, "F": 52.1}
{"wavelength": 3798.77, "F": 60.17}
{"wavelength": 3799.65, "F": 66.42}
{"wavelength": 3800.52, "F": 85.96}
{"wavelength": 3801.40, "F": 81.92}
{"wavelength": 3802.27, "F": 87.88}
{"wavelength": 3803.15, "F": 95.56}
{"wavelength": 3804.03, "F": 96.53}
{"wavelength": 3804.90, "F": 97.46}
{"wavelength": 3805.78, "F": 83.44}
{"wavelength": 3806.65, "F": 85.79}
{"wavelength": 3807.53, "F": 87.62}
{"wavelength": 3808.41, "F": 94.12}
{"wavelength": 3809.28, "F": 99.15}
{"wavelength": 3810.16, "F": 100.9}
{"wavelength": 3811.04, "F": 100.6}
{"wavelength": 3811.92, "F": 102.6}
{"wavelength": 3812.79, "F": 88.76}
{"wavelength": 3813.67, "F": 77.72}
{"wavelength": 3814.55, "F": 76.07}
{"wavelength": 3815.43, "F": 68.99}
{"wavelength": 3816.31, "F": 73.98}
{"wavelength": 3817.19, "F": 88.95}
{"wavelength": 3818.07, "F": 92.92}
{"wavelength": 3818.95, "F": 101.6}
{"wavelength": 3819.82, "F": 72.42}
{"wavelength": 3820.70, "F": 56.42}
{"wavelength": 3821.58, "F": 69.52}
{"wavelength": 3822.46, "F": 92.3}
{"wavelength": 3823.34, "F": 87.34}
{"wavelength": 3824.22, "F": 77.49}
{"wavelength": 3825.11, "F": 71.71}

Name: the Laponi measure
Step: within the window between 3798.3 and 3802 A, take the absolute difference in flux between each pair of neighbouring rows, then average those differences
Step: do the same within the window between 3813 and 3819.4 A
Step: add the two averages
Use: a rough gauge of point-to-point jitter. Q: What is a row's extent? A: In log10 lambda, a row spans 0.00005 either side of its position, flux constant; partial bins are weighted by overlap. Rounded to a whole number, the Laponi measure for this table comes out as 17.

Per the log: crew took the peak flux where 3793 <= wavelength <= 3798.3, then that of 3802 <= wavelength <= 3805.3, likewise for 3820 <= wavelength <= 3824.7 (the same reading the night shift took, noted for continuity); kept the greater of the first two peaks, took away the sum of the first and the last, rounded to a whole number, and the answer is -76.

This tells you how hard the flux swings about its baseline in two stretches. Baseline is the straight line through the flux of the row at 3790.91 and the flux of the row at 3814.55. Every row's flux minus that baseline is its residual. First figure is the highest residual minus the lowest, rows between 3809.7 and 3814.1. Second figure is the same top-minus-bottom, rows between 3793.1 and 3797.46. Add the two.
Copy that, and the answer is 42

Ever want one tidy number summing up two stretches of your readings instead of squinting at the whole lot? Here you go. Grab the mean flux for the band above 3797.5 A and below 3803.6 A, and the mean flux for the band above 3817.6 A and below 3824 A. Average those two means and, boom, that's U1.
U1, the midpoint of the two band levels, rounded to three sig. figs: 78.8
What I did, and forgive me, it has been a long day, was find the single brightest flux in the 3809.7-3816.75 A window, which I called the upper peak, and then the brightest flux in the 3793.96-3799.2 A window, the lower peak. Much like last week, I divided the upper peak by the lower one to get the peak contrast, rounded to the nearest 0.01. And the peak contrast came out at 1.34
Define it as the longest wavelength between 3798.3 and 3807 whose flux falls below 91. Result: 3806.65 A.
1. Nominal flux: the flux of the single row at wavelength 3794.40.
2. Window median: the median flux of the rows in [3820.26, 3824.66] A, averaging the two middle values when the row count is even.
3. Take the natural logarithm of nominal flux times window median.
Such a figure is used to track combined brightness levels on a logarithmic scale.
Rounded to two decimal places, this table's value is 8.69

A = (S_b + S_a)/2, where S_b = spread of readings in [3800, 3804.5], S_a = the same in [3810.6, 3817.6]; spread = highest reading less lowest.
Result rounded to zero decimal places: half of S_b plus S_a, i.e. 24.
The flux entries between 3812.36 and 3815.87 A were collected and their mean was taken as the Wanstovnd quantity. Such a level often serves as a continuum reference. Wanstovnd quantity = 78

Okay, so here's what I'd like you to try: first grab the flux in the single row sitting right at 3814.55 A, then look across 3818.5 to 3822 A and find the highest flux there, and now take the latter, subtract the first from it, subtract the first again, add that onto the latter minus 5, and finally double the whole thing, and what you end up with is 92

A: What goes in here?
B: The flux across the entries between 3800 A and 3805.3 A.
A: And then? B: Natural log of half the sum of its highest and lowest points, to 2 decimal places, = 4.50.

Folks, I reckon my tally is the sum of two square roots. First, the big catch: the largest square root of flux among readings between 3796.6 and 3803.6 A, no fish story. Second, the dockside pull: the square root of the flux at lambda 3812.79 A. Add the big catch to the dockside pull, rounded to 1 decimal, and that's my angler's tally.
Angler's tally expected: 19.2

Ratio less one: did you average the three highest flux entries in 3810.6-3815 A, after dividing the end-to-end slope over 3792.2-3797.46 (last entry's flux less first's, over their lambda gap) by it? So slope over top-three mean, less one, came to -1.05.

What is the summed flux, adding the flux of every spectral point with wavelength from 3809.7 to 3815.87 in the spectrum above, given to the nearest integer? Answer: 616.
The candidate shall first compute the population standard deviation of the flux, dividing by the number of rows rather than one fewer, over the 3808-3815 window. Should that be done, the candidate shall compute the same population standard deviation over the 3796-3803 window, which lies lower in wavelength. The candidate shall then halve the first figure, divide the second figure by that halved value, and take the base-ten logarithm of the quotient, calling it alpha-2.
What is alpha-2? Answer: 0.40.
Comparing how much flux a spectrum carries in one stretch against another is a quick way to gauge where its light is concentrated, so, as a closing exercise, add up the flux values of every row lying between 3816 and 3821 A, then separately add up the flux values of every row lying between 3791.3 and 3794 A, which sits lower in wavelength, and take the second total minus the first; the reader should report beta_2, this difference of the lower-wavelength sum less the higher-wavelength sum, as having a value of -239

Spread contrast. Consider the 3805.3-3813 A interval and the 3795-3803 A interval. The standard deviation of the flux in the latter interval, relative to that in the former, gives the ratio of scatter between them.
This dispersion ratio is 1.68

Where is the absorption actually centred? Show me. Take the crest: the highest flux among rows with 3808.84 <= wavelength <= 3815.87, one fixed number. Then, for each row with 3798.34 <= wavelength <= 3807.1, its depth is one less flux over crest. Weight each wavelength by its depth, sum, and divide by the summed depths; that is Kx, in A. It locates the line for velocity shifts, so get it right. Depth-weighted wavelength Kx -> 3801.6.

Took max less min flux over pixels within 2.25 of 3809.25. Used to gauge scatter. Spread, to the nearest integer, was 13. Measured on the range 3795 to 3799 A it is 18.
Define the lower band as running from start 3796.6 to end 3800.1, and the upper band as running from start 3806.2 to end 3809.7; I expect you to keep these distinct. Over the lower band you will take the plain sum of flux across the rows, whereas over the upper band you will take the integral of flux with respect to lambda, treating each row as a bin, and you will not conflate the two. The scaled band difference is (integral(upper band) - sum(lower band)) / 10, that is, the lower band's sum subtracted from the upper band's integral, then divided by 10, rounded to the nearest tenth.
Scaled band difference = 8.2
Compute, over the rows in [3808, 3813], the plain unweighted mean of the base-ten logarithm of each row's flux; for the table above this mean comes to 1.99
